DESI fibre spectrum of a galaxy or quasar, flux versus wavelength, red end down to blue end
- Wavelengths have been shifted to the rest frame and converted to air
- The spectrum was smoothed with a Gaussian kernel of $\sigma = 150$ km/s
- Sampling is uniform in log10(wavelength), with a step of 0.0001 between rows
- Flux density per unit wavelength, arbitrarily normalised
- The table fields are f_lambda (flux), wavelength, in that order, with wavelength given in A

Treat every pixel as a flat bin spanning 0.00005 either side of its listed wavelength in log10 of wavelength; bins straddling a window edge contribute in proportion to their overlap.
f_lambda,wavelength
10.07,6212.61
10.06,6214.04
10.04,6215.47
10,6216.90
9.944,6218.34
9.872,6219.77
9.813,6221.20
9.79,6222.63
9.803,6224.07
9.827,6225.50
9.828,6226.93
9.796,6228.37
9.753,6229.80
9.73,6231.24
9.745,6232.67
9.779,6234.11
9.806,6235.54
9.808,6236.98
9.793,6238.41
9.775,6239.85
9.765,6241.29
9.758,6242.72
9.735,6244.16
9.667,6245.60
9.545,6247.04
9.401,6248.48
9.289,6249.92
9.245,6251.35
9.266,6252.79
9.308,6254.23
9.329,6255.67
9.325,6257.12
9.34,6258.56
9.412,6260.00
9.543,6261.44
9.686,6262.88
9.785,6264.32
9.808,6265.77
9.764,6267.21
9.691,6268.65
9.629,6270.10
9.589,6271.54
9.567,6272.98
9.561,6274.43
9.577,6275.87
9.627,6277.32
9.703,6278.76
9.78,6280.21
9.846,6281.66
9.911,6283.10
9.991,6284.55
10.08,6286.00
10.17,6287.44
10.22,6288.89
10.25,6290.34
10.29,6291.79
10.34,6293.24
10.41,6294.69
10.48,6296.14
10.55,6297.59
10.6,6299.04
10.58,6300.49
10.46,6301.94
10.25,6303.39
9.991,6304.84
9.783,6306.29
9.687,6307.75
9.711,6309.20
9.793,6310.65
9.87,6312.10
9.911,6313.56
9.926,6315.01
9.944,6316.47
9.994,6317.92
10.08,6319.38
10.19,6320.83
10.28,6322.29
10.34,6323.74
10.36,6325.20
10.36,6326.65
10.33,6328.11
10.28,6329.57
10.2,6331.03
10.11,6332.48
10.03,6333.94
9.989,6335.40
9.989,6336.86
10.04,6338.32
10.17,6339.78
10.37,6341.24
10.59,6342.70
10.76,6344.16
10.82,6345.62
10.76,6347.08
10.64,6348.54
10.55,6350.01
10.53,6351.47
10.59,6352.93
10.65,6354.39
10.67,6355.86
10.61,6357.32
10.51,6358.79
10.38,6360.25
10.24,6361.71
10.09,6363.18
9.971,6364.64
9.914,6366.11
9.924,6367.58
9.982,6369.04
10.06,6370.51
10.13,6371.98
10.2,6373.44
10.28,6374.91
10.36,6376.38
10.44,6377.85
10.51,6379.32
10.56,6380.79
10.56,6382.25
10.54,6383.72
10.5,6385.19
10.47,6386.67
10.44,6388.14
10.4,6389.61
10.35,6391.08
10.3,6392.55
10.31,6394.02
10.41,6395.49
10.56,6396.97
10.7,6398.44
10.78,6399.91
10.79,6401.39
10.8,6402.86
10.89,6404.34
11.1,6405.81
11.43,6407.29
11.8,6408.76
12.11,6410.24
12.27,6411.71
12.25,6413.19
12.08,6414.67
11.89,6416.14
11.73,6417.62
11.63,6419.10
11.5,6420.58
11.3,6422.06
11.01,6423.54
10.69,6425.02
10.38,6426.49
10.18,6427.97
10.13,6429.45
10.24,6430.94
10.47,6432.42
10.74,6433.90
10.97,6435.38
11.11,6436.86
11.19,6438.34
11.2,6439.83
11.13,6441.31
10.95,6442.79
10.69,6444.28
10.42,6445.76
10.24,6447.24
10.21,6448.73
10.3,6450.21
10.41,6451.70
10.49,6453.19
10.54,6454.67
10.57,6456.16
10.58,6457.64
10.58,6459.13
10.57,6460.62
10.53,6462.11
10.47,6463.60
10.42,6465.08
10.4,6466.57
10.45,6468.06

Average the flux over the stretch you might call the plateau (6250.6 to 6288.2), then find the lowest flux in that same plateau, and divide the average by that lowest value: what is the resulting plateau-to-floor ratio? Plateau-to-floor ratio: 1.04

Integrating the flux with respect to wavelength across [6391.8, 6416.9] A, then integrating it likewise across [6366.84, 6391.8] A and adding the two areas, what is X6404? 539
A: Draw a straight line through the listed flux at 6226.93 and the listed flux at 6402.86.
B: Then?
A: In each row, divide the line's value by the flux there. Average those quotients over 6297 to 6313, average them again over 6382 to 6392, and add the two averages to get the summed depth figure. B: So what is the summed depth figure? 2.04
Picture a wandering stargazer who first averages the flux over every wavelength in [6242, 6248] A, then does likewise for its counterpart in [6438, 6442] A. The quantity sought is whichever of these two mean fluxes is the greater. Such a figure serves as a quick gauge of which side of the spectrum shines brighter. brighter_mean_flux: 11.2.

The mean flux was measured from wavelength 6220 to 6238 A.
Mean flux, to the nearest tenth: 9.8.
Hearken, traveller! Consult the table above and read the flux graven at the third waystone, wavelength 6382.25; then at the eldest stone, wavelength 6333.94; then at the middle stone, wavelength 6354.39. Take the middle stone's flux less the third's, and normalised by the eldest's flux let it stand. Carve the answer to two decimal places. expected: 0.01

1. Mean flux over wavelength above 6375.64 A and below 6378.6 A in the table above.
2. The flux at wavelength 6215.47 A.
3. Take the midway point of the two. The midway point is 10.2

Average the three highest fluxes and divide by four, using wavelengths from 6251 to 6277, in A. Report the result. 2.45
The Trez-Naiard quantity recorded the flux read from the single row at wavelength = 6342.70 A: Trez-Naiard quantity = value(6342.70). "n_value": 10.59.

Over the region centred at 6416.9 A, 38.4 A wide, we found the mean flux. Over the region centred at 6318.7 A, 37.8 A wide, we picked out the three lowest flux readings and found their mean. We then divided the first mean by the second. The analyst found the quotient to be 1.15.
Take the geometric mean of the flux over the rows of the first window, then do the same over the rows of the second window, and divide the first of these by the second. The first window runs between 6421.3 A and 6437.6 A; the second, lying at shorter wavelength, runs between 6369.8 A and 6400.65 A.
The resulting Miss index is 1.02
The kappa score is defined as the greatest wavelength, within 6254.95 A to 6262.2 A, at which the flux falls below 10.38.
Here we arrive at 6261.44 A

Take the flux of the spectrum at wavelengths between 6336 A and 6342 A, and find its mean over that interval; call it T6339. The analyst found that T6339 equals 10.14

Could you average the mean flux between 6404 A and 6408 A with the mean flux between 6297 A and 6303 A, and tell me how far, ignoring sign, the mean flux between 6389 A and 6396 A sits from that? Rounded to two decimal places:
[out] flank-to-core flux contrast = 0.49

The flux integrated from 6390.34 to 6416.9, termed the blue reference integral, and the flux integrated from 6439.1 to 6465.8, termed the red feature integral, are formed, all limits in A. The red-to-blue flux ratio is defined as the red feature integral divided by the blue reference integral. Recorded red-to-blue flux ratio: 0.95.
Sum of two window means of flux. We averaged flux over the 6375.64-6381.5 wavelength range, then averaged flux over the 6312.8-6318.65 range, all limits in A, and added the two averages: 20.4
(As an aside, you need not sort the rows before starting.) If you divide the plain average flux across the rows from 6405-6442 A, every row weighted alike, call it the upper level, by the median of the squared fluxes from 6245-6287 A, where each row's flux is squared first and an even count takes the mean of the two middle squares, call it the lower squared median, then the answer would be 0.122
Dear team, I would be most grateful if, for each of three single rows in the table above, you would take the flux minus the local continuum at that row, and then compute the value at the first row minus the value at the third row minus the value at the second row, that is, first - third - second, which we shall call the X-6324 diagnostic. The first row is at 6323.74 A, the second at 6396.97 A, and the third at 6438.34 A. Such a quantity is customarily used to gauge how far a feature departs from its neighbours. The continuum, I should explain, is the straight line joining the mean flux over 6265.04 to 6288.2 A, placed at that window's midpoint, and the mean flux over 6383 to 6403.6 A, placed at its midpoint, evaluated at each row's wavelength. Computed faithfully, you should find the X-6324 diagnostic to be -0.12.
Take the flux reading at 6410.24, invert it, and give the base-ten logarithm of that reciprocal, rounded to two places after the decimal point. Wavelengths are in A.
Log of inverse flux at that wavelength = -1.08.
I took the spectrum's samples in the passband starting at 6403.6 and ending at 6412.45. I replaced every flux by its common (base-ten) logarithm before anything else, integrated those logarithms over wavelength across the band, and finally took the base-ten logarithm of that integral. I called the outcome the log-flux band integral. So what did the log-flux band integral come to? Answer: 0.974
